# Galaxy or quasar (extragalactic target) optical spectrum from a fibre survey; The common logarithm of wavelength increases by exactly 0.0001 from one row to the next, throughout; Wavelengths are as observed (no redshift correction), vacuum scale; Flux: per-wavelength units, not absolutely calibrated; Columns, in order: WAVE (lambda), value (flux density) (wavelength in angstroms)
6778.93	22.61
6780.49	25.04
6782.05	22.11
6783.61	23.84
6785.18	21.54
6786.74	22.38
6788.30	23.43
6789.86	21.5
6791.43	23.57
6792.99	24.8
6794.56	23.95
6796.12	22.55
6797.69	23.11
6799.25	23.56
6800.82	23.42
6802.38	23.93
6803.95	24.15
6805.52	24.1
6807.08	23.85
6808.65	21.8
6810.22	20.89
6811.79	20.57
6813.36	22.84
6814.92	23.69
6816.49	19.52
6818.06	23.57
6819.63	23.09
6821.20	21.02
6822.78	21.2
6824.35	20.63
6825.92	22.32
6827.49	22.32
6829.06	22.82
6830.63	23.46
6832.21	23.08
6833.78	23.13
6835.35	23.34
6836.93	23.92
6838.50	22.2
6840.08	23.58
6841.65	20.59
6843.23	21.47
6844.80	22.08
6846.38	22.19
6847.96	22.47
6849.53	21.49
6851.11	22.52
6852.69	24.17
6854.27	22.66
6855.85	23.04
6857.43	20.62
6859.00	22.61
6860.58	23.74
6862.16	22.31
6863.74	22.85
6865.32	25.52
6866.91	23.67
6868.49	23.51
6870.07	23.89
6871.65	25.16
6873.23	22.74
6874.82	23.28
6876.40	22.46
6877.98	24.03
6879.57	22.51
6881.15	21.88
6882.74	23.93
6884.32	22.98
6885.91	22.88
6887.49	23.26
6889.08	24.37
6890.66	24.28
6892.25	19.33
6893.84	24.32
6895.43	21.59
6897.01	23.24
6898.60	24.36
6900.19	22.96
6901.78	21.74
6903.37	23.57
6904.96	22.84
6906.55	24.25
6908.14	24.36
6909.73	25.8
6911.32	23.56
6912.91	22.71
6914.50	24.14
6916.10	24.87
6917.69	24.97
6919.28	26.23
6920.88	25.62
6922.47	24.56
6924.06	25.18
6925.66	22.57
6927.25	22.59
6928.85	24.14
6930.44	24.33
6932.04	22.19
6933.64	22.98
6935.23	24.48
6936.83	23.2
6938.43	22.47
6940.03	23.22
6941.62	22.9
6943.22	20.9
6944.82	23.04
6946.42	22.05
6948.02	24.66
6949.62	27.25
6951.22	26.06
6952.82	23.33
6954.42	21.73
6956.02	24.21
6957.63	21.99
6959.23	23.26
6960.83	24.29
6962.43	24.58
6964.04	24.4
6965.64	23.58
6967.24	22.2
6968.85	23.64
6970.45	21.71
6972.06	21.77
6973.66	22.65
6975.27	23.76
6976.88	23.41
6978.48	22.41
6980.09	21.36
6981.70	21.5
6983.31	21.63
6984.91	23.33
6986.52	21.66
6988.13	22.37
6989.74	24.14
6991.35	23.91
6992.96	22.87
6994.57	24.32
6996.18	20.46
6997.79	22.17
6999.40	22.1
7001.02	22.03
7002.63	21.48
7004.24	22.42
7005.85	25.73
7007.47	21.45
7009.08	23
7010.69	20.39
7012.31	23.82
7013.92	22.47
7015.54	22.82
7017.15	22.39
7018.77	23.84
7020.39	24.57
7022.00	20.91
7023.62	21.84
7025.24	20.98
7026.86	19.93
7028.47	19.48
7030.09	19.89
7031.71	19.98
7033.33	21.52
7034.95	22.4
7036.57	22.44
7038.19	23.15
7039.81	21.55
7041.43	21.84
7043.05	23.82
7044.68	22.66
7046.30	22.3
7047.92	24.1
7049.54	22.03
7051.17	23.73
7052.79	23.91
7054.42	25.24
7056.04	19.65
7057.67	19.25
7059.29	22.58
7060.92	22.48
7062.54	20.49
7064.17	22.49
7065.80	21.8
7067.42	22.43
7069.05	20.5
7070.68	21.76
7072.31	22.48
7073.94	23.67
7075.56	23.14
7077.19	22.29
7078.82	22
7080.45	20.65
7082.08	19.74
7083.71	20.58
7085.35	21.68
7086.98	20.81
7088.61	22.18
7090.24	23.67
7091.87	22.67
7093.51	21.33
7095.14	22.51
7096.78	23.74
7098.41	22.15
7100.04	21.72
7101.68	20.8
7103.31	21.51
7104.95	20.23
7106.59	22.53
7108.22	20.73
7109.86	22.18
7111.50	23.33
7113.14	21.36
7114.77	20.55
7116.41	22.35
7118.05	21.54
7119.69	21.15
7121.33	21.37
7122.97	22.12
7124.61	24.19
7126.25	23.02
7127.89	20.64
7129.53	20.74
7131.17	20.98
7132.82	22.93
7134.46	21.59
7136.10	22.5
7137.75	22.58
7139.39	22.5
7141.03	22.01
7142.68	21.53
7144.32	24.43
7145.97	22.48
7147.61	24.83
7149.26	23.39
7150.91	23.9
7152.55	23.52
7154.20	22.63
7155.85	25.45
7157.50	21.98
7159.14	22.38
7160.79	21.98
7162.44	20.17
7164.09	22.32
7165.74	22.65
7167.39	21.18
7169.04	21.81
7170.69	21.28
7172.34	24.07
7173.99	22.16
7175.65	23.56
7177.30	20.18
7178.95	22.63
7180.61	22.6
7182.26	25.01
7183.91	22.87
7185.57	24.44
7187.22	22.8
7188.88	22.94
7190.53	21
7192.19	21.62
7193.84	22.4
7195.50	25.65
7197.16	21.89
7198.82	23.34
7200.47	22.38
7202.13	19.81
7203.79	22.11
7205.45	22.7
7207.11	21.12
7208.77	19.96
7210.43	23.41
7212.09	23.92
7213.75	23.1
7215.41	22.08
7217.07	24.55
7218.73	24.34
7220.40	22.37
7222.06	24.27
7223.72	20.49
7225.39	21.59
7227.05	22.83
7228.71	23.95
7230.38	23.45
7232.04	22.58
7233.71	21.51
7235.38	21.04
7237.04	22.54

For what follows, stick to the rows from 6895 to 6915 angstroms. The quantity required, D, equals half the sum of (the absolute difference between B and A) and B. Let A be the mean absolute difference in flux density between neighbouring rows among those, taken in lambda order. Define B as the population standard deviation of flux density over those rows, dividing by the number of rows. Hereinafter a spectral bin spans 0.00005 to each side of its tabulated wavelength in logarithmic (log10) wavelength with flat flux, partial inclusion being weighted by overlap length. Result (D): 0.64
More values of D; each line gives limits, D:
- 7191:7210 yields 0.92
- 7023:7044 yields 0.88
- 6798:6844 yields 0.74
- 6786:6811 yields 0.59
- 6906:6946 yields 0.70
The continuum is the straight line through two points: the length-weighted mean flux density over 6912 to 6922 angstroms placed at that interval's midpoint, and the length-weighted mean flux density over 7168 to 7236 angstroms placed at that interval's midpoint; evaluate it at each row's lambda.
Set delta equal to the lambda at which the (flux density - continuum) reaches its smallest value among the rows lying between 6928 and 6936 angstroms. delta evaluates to 6932.04 angstroms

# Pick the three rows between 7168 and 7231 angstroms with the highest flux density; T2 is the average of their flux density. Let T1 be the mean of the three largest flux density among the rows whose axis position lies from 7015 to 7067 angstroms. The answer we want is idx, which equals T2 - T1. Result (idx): 0.4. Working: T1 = 24.6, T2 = 25.1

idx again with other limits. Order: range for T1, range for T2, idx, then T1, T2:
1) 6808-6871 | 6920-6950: 1.5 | 24.5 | 26.0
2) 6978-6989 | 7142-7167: 2.2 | 22.7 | 24.9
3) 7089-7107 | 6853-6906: 1.7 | 23.4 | 25.0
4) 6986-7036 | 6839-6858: -1.3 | 24.9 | 23.6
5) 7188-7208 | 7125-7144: -1.1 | 24.0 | 22.8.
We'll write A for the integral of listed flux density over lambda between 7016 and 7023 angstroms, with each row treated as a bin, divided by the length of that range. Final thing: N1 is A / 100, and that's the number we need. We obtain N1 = 0.229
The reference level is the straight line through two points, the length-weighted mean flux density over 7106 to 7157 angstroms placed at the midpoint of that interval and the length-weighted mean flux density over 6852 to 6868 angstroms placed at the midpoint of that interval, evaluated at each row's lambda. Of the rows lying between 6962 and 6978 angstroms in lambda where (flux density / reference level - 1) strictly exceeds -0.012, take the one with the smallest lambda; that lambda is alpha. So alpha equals 6962.43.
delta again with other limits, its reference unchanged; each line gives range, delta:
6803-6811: 6810.22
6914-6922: 6914.50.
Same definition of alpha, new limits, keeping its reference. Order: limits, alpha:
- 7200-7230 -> 7200.47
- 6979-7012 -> 6984.91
